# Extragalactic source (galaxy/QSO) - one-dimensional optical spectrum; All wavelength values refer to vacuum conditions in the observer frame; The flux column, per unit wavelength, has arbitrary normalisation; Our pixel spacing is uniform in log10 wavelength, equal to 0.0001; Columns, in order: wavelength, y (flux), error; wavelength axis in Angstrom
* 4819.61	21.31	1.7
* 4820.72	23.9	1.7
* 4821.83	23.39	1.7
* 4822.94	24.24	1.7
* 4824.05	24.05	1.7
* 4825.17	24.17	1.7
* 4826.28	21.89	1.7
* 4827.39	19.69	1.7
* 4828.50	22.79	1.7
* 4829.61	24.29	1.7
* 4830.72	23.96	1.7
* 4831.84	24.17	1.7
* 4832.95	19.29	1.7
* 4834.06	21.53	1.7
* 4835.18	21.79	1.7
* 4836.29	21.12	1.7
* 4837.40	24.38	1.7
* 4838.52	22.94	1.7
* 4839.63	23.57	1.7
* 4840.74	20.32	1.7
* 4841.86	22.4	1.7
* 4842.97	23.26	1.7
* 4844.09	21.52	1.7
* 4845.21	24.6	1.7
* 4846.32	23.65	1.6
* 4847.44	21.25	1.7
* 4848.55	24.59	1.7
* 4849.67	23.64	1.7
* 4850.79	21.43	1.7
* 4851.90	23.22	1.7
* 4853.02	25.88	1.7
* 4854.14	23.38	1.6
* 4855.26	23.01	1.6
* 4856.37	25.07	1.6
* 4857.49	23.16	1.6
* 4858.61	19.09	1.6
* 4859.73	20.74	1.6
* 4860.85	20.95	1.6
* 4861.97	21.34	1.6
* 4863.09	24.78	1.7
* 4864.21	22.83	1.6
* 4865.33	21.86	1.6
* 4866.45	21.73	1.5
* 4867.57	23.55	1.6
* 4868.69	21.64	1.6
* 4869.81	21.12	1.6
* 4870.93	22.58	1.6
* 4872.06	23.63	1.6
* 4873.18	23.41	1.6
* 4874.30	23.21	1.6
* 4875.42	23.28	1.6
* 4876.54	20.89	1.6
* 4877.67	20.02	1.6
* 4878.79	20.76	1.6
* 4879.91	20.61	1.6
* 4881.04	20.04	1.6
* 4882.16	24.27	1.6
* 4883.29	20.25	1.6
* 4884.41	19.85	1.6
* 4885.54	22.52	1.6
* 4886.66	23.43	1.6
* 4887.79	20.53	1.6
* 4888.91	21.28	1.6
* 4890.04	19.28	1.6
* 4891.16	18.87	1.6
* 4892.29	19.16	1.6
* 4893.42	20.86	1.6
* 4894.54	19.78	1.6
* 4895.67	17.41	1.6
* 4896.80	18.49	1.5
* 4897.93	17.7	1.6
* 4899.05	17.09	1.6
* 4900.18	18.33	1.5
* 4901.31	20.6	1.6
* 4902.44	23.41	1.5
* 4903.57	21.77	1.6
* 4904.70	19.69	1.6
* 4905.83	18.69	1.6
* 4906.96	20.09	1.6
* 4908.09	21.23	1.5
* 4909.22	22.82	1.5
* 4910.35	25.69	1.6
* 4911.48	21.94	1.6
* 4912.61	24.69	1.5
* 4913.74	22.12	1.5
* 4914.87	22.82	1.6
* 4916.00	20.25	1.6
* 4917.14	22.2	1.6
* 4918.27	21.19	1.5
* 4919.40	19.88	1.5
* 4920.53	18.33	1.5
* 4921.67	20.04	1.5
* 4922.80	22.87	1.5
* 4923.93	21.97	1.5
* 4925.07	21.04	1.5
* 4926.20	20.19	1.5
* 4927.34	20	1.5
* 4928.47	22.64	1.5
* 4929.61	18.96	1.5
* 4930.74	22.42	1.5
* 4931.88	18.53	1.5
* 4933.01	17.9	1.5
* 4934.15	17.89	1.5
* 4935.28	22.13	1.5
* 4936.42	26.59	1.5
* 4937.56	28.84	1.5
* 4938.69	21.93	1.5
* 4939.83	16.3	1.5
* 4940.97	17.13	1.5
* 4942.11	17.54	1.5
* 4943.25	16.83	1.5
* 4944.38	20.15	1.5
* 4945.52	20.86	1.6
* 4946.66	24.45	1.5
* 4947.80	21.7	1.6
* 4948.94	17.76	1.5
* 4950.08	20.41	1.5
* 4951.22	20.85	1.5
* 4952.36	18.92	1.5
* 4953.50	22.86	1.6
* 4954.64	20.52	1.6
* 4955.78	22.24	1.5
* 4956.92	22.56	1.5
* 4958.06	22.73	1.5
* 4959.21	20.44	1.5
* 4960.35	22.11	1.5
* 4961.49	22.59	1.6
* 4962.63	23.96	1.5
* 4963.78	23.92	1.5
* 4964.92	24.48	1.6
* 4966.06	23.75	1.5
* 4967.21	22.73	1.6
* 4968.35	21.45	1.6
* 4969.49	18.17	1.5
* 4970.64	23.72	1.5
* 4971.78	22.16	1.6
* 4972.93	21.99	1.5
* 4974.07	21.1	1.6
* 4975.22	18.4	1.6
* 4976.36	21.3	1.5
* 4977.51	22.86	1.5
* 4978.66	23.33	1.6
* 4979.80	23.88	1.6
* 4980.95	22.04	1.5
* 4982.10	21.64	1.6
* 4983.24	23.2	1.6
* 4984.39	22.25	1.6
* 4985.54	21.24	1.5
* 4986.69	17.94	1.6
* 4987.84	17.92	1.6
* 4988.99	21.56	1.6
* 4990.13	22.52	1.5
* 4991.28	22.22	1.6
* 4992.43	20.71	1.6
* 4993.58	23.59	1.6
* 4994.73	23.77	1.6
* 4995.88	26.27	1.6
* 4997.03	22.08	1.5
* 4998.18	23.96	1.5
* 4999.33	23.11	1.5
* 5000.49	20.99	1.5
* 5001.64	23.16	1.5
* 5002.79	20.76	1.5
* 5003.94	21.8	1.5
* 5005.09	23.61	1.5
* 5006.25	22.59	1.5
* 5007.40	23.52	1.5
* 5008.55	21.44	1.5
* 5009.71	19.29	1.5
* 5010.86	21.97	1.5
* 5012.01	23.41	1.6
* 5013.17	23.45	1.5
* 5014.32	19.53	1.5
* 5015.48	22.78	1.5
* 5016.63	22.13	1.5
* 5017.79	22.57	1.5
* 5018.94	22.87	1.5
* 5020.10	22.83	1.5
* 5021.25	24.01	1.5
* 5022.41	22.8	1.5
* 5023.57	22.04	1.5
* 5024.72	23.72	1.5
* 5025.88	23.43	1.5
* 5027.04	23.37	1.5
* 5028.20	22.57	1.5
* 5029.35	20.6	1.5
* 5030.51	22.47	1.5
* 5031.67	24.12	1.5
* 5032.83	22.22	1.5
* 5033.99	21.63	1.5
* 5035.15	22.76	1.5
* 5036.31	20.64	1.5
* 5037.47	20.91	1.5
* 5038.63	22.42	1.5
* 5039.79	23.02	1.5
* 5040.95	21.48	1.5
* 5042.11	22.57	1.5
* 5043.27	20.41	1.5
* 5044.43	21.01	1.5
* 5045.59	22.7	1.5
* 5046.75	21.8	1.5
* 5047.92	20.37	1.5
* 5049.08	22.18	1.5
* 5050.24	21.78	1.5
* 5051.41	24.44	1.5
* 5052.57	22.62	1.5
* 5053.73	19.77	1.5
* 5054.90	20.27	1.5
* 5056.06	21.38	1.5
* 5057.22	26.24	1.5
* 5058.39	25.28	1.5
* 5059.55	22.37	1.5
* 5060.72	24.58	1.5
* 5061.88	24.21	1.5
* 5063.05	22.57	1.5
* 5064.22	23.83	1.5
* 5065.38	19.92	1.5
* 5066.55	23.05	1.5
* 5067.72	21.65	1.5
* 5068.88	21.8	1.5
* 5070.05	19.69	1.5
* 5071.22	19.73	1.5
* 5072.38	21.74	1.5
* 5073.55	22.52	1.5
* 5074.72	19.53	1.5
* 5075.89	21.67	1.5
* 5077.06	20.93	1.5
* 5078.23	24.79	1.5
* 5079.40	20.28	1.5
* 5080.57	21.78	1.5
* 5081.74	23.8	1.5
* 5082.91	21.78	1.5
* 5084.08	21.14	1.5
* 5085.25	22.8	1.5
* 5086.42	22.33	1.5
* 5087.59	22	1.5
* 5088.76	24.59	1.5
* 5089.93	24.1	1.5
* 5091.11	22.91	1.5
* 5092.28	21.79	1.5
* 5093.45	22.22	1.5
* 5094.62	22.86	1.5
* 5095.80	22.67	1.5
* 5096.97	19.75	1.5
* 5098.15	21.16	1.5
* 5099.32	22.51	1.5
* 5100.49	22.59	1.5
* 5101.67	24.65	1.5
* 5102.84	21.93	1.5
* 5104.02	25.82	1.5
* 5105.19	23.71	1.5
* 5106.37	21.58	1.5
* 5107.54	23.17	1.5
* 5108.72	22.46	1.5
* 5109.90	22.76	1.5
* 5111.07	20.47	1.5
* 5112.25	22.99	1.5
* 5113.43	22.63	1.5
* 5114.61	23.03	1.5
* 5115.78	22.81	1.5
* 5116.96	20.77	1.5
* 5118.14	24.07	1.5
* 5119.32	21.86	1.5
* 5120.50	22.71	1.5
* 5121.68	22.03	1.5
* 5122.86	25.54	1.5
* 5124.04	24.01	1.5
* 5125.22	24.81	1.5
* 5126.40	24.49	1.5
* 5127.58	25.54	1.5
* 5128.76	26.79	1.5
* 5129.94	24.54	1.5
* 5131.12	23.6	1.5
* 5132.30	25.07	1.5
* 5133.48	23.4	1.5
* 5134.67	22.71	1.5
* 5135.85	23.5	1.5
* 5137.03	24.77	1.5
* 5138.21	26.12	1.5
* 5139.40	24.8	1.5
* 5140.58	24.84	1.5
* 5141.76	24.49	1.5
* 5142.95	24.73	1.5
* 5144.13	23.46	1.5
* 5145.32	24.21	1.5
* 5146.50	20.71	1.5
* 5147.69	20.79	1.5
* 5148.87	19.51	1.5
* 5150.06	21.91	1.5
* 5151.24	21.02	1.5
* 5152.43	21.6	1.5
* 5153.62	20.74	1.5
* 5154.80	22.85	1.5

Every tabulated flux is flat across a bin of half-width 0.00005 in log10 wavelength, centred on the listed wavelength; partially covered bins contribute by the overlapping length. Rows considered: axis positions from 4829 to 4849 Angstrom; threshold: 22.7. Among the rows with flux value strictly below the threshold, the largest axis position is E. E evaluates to 4847.44 Angstrom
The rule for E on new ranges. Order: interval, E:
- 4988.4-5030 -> 5029.35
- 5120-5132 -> 5121.68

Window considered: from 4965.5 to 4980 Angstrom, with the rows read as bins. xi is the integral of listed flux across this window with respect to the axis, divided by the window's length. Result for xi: 21.9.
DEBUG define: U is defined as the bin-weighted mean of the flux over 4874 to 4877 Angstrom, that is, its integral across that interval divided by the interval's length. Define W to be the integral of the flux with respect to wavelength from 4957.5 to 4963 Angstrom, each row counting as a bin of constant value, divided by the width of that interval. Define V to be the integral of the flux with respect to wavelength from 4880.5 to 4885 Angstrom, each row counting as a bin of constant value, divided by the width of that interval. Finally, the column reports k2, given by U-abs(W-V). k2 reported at 21.3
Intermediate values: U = 22.49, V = 21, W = 22.3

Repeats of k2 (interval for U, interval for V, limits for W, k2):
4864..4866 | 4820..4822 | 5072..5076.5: 20.0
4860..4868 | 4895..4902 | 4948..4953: 21.0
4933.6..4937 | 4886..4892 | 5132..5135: 19.3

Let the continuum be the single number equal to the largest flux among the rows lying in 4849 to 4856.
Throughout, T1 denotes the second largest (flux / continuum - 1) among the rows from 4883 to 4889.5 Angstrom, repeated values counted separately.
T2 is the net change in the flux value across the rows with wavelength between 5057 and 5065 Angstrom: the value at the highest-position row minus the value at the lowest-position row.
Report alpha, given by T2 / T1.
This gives 19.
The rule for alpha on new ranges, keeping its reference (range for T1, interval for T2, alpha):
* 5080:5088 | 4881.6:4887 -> 7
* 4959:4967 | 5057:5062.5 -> 27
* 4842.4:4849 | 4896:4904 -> -66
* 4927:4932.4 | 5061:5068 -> 19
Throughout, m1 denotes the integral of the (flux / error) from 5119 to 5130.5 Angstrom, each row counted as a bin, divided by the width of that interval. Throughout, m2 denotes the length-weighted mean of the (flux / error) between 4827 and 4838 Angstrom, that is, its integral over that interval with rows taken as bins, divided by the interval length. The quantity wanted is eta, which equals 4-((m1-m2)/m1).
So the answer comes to 3.81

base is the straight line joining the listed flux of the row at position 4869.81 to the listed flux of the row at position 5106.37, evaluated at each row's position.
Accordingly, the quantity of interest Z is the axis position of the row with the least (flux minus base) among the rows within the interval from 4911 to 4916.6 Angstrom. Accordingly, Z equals 4916.00 Angstrom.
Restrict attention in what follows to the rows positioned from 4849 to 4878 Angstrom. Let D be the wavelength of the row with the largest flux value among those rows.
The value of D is 4853.02 Angstrom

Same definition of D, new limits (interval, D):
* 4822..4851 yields 4845.21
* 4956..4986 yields 4964.92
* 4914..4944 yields 4937.56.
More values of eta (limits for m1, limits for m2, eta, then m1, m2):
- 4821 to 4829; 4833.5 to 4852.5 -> 3.99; 13.5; 13.4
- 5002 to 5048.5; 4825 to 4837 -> 3.88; 14.8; 13.1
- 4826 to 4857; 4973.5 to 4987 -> 4.02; 13.6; 13.9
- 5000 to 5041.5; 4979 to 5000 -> 3.96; 14.8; 14.2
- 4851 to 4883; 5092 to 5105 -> 4.09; 13.9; 15.1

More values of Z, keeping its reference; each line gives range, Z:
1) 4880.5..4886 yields 4884.41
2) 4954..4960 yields 4959.21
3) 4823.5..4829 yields 4827.39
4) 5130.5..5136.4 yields 5134.67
